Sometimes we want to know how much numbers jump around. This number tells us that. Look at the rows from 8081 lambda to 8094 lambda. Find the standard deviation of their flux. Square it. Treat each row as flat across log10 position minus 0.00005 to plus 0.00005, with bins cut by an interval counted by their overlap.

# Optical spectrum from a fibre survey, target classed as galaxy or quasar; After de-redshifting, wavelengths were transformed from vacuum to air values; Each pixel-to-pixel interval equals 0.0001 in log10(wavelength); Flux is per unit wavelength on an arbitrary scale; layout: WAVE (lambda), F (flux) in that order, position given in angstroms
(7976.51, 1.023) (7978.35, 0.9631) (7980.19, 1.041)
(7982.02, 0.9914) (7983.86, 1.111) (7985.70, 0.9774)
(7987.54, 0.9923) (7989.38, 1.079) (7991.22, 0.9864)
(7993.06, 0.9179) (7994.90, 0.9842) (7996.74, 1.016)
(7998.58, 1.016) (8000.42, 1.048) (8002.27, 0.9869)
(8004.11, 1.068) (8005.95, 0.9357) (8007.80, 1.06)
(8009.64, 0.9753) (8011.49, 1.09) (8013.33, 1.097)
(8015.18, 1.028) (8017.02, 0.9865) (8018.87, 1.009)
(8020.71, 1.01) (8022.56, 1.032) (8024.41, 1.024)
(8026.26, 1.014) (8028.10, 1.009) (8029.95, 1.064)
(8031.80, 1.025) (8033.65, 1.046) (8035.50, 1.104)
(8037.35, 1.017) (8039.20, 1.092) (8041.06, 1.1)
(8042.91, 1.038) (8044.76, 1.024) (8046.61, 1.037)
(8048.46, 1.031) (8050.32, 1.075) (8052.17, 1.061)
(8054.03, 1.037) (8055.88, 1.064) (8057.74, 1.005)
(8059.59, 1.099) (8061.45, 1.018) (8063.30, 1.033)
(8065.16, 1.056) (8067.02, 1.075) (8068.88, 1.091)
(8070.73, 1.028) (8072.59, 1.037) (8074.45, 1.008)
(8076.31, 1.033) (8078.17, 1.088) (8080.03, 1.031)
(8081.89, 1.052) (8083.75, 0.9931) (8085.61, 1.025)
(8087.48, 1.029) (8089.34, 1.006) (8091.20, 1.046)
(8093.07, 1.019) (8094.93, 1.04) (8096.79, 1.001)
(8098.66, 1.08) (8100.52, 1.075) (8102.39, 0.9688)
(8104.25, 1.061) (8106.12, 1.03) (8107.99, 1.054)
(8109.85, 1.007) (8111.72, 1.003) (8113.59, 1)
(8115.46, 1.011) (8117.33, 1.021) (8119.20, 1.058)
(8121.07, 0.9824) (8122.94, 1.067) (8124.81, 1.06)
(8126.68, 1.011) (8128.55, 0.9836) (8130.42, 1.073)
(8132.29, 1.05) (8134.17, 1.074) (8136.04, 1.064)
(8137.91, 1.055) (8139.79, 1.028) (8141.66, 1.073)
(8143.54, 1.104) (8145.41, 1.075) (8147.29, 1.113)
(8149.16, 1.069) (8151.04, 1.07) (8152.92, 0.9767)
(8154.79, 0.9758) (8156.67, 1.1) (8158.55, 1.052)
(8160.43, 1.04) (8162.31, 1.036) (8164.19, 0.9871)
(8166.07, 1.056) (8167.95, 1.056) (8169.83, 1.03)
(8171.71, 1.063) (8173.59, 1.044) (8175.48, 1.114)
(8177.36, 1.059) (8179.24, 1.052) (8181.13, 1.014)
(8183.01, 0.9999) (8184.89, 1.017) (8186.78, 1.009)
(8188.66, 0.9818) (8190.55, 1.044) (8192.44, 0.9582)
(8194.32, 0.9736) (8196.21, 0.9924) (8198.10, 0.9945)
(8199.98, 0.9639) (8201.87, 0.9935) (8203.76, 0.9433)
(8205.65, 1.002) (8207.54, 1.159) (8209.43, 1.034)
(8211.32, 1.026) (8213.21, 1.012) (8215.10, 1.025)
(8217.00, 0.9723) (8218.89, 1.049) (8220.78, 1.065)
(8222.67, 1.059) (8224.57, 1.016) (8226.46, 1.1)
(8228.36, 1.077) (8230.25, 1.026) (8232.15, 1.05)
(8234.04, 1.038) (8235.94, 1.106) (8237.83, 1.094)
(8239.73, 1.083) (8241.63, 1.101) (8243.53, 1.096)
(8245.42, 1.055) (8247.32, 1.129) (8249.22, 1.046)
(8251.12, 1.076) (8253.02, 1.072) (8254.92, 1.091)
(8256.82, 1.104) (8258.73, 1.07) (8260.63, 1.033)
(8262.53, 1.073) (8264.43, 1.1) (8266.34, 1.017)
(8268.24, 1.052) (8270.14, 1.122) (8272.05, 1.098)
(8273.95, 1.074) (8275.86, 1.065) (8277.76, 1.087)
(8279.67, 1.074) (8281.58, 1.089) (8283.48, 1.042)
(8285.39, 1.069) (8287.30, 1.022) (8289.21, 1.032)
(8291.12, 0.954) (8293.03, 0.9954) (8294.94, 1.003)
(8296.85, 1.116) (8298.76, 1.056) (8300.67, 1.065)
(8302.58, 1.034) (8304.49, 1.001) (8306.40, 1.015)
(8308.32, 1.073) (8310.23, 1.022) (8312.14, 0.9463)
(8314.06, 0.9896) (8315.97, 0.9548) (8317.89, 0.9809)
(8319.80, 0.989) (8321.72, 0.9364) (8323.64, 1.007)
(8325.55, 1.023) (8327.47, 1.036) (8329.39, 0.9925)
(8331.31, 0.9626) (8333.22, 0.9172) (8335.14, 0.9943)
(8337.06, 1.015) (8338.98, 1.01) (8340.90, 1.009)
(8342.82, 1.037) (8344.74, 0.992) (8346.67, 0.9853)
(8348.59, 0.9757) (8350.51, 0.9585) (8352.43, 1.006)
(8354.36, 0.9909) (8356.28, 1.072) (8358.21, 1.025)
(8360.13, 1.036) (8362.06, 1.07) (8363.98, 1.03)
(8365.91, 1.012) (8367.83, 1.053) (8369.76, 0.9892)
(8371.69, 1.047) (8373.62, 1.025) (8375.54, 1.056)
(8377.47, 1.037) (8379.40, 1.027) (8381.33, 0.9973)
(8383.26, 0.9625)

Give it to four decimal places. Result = 0.0004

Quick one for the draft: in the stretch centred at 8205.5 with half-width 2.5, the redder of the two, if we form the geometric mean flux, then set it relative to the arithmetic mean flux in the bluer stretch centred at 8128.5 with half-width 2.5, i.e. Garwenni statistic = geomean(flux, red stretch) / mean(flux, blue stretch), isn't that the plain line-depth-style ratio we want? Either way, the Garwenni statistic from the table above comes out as 1.01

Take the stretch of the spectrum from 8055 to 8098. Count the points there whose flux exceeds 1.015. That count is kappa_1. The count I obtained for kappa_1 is 18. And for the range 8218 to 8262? 23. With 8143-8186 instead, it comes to 18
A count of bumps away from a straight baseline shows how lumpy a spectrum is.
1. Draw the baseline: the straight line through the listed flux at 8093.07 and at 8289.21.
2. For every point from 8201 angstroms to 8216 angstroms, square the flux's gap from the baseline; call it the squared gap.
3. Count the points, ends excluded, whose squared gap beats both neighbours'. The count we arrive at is 3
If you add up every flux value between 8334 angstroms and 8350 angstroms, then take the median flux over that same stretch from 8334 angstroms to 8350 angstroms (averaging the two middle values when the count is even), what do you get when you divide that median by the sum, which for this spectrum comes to 0.125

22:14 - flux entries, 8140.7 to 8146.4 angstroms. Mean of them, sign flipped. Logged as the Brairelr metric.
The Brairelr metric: -1.08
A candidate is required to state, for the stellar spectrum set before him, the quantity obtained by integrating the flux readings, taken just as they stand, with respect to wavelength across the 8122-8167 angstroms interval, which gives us 47.2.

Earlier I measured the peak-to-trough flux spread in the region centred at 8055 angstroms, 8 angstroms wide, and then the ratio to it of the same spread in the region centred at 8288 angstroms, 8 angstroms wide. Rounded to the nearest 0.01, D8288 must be 1.95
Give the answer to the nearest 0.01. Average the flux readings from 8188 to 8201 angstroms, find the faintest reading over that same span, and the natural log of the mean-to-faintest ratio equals 0.03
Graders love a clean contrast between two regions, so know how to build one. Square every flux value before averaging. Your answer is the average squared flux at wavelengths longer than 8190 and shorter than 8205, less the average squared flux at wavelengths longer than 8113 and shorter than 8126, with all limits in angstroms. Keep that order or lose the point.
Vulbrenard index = -0.09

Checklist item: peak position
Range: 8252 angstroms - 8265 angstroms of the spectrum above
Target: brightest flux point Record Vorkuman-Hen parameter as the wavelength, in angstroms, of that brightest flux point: 8256.82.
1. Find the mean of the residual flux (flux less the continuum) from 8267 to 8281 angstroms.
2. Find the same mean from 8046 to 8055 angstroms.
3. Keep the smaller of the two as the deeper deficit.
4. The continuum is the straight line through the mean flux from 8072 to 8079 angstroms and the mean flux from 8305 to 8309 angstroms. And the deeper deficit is 0.007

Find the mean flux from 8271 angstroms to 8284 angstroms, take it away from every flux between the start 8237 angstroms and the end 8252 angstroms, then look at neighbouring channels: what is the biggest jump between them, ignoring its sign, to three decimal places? 0.083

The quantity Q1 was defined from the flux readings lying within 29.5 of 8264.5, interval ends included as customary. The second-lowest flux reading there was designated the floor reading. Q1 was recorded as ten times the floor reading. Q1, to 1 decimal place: 10.0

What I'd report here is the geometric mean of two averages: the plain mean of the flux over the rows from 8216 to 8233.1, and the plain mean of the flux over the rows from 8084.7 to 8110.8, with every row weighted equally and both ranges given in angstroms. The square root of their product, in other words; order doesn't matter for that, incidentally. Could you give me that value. 1.04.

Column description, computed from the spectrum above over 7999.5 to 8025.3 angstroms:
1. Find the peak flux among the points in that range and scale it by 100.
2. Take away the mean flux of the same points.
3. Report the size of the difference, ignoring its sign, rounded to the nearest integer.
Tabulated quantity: 109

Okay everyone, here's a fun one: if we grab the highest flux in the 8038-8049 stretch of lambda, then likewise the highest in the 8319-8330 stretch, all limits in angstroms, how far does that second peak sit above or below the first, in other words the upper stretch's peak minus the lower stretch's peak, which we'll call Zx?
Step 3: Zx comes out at -0.064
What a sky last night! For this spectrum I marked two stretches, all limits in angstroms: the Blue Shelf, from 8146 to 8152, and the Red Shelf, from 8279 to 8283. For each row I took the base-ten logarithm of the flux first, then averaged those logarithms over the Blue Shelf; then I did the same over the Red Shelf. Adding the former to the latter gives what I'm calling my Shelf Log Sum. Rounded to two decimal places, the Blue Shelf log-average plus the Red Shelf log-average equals 0.07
